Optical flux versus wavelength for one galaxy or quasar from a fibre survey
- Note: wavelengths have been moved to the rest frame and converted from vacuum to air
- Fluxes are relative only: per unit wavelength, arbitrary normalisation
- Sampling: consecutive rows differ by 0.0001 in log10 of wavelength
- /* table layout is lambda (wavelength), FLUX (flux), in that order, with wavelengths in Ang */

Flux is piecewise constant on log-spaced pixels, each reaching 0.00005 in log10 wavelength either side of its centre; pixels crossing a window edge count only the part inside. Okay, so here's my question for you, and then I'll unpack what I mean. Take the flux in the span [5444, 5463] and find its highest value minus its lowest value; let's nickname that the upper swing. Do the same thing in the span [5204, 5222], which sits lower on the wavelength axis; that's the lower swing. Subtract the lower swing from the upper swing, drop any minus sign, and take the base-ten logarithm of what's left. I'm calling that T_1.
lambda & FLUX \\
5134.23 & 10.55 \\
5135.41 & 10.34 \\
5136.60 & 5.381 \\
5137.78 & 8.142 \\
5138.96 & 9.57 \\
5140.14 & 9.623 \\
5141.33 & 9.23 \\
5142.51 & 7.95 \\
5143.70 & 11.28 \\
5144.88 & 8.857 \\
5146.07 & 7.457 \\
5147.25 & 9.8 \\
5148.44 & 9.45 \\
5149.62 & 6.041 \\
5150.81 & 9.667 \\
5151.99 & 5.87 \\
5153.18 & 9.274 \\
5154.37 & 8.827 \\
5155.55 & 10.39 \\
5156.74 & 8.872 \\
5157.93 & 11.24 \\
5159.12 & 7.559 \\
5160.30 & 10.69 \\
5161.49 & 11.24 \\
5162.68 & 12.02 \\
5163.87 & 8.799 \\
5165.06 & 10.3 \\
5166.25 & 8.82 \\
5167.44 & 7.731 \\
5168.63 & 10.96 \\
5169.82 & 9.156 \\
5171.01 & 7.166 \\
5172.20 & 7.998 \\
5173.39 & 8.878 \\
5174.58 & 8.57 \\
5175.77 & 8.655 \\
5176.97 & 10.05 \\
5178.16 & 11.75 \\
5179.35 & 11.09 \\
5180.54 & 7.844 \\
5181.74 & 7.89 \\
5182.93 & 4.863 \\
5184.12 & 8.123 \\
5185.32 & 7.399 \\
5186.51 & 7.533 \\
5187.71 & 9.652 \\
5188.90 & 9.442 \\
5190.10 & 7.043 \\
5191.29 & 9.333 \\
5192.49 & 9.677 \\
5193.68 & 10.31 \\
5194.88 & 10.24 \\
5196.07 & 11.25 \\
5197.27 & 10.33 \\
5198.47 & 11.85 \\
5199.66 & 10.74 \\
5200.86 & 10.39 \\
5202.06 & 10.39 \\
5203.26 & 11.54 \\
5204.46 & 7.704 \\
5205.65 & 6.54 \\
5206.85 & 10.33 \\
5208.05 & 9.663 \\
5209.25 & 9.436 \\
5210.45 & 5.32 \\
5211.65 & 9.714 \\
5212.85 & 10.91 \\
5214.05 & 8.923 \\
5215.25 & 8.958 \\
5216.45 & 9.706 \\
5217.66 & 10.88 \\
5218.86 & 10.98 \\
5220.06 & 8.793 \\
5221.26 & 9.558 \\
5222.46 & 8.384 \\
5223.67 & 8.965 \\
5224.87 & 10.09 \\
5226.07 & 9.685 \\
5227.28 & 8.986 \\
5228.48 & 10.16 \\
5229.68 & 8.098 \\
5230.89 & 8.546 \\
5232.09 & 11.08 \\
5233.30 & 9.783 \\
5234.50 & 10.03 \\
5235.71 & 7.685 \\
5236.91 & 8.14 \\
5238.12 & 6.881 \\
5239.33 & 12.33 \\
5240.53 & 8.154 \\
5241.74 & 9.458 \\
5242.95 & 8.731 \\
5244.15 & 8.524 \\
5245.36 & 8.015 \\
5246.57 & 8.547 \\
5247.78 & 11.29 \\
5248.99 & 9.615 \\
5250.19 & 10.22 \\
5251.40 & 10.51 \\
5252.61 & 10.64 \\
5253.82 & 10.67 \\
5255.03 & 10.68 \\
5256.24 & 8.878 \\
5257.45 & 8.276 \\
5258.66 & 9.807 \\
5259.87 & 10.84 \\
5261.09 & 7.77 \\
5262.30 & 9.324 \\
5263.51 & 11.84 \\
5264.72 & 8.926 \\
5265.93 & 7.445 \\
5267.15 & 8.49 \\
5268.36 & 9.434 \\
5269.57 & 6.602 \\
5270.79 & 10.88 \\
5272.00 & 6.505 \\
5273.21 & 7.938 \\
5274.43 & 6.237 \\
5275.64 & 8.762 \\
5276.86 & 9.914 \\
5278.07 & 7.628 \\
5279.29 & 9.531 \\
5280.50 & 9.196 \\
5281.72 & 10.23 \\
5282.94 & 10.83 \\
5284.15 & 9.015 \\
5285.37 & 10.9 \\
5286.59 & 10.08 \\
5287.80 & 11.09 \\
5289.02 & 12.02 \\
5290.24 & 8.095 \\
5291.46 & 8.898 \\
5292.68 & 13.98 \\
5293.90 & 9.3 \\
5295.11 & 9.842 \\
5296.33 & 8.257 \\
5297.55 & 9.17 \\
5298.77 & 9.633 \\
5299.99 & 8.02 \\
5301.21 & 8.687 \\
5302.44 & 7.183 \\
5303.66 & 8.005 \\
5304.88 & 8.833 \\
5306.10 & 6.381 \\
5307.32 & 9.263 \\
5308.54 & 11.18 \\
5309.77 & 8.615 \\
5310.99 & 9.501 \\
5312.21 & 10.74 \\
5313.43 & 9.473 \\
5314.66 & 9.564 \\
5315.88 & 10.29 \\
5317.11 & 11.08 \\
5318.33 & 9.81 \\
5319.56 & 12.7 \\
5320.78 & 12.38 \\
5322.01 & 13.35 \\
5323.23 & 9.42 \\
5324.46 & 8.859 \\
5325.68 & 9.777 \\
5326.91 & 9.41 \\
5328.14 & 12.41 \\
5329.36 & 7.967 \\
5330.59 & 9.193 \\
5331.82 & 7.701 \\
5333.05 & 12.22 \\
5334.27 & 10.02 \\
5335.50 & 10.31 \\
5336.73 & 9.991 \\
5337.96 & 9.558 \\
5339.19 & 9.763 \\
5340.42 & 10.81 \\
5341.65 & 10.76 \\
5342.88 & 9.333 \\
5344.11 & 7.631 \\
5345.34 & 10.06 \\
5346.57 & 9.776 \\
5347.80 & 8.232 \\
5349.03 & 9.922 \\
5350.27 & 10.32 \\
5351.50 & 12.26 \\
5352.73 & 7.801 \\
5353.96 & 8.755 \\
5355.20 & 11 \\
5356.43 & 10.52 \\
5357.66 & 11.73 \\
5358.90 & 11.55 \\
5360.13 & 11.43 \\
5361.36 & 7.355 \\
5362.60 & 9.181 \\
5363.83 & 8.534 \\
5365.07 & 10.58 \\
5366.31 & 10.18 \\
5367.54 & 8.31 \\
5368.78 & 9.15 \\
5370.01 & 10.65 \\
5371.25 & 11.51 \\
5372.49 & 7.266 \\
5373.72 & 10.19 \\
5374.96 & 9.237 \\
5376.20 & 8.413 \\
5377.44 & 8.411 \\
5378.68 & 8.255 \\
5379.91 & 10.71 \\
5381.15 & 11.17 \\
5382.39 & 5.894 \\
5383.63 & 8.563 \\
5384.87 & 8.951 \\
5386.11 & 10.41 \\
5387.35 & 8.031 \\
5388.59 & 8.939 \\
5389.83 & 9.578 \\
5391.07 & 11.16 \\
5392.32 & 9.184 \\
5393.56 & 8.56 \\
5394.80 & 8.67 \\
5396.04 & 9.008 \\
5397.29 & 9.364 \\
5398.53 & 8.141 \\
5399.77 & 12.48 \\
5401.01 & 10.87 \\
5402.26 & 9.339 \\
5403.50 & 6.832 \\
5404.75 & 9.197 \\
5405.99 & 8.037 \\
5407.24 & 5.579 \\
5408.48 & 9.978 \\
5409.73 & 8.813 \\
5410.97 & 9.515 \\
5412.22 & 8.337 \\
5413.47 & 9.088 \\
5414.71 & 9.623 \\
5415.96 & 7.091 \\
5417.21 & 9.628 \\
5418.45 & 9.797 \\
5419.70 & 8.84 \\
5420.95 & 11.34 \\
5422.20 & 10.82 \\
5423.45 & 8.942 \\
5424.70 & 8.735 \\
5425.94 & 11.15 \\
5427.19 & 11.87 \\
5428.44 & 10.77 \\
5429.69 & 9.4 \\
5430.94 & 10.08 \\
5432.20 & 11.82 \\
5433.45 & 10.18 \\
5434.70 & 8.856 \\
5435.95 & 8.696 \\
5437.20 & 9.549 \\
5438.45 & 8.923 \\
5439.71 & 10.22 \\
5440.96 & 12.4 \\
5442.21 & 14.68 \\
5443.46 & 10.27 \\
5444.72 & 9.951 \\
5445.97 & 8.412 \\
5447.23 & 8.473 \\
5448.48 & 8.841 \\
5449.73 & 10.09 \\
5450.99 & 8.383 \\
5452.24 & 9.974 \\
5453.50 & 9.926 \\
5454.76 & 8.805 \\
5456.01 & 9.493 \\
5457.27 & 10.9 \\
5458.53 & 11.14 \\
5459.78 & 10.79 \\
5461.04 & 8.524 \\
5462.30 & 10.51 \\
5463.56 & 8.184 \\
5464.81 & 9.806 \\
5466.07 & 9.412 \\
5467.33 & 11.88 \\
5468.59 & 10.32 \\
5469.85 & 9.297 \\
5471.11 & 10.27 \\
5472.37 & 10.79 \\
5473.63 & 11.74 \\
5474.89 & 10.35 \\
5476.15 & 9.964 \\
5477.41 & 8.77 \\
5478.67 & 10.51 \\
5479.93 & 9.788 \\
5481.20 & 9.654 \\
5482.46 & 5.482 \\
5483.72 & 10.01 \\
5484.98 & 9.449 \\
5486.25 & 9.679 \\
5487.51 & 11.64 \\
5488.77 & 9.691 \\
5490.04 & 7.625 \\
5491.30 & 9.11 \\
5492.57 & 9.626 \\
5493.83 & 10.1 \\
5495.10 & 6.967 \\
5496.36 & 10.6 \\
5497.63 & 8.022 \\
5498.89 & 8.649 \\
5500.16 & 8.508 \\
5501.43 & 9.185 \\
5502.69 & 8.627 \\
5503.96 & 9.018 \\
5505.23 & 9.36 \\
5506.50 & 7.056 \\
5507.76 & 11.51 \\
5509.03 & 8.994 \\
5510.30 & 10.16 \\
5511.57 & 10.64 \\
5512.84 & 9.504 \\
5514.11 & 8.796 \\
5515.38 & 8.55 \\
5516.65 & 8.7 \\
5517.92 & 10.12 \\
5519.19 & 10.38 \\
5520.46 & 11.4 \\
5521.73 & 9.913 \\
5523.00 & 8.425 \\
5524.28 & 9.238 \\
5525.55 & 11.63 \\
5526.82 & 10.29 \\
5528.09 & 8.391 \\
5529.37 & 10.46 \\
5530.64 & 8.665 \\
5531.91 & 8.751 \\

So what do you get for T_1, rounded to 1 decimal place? 0.5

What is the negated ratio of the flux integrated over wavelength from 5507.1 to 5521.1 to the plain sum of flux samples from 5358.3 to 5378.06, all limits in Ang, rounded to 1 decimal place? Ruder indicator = -0.9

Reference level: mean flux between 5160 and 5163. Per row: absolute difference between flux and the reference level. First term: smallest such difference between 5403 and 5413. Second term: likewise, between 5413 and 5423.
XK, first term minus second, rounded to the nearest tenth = 1.3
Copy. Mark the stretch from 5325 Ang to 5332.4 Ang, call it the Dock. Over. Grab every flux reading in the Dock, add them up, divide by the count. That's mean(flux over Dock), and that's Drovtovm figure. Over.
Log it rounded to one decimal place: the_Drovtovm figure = 9.4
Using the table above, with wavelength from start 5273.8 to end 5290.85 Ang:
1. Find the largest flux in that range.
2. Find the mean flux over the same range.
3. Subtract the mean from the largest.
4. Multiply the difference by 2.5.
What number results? 6.2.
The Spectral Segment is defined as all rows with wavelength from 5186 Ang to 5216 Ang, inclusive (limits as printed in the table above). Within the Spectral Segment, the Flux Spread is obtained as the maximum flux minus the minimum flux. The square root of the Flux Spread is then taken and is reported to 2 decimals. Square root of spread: 2.56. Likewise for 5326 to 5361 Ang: 2.19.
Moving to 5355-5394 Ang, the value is 2.42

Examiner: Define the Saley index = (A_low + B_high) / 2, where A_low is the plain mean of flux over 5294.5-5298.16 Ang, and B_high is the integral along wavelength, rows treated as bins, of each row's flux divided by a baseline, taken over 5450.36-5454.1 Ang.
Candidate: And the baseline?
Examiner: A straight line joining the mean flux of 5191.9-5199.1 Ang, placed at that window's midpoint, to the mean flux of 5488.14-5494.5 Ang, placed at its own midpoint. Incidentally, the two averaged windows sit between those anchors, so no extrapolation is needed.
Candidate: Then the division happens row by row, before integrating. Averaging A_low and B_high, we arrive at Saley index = 6.43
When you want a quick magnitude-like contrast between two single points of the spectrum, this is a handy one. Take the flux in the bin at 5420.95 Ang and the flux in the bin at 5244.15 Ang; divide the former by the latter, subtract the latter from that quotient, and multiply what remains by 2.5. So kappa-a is -18.0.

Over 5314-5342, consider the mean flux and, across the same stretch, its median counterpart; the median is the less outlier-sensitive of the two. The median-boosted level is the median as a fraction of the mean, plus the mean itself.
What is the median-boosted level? 11.3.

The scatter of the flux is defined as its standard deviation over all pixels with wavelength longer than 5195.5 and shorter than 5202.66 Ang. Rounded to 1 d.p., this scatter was 0.6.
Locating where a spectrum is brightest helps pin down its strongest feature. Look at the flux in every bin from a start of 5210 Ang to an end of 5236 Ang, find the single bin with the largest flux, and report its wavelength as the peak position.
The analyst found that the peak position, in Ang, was 5232.09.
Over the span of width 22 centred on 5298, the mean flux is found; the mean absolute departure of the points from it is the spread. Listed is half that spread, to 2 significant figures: 0.66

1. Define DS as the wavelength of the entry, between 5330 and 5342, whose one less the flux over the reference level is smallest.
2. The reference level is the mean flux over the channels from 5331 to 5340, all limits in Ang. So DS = 5333.05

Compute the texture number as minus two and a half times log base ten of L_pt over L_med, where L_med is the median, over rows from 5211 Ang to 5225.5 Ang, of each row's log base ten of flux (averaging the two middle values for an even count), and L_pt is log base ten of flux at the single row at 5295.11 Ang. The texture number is -0.010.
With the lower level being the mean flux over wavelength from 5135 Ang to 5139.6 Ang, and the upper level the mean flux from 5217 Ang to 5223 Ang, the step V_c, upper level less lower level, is 1.4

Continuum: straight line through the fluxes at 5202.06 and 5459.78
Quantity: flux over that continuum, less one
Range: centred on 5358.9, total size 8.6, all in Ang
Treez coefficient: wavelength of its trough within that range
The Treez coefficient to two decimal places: 5361.36 Ang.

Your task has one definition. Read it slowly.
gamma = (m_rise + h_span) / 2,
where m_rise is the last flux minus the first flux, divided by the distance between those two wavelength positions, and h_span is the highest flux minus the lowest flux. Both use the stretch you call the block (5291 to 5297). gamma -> 2.8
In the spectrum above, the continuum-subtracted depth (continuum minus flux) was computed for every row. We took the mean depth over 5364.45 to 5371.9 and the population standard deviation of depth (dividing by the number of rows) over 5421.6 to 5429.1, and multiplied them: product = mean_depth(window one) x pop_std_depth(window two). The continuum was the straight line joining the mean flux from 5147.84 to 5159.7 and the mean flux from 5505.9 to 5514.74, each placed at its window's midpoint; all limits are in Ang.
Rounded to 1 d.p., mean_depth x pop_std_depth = -1.0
